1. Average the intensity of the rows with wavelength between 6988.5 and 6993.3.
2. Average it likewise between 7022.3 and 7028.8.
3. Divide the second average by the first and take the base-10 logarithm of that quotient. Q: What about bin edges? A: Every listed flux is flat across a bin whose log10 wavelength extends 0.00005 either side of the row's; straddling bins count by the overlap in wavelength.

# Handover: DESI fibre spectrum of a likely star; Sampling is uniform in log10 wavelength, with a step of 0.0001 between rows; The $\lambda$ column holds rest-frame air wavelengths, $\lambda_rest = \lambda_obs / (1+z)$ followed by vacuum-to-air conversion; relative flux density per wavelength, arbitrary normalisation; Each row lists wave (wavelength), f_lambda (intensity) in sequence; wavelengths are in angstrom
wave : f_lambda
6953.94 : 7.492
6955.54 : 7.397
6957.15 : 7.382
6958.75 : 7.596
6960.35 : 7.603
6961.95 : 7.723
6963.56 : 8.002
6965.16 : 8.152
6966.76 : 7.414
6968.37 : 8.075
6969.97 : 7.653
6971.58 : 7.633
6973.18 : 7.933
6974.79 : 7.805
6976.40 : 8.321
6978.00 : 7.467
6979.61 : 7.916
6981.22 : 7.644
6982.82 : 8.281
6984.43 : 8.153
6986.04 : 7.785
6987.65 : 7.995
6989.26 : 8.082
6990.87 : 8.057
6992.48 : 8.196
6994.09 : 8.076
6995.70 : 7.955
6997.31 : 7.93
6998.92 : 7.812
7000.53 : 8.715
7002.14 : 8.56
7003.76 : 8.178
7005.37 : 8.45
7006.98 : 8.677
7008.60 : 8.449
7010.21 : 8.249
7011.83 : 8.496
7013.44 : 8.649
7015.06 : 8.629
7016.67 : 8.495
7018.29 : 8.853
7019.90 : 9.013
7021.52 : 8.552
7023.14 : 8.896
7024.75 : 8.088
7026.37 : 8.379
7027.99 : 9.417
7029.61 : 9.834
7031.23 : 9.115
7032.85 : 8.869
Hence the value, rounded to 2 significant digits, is 0.030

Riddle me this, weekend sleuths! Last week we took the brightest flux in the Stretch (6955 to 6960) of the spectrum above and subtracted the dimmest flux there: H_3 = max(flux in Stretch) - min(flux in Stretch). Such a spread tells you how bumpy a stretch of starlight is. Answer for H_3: 0.2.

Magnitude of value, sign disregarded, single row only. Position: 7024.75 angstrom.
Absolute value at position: 8.1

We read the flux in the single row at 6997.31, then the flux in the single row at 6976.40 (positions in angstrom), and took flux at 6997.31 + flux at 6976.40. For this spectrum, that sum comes 16.3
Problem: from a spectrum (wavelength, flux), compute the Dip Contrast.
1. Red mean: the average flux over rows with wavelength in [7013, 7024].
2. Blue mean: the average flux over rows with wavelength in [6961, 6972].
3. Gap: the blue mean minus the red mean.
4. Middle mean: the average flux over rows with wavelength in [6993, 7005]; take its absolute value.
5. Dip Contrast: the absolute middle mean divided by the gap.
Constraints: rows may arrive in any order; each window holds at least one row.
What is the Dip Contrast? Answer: -8.9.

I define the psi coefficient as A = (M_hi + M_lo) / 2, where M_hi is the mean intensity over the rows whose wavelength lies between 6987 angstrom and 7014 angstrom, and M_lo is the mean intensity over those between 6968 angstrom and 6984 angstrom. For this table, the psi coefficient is 8.07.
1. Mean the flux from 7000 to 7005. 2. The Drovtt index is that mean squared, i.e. 72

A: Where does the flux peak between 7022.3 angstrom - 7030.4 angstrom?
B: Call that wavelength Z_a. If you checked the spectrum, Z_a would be 7029.61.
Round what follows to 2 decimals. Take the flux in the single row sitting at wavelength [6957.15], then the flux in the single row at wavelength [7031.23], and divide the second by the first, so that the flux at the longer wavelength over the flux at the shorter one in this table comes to 1.23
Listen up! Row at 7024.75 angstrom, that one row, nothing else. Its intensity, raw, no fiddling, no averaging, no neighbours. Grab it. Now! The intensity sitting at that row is 8.088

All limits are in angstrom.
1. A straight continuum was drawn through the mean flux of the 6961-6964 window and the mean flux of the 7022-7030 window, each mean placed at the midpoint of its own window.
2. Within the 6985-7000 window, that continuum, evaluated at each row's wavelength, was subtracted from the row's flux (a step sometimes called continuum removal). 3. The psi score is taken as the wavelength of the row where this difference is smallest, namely 6998.92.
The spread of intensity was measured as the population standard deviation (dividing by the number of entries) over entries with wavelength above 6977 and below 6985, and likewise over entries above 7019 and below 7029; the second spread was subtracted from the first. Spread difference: -0.13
